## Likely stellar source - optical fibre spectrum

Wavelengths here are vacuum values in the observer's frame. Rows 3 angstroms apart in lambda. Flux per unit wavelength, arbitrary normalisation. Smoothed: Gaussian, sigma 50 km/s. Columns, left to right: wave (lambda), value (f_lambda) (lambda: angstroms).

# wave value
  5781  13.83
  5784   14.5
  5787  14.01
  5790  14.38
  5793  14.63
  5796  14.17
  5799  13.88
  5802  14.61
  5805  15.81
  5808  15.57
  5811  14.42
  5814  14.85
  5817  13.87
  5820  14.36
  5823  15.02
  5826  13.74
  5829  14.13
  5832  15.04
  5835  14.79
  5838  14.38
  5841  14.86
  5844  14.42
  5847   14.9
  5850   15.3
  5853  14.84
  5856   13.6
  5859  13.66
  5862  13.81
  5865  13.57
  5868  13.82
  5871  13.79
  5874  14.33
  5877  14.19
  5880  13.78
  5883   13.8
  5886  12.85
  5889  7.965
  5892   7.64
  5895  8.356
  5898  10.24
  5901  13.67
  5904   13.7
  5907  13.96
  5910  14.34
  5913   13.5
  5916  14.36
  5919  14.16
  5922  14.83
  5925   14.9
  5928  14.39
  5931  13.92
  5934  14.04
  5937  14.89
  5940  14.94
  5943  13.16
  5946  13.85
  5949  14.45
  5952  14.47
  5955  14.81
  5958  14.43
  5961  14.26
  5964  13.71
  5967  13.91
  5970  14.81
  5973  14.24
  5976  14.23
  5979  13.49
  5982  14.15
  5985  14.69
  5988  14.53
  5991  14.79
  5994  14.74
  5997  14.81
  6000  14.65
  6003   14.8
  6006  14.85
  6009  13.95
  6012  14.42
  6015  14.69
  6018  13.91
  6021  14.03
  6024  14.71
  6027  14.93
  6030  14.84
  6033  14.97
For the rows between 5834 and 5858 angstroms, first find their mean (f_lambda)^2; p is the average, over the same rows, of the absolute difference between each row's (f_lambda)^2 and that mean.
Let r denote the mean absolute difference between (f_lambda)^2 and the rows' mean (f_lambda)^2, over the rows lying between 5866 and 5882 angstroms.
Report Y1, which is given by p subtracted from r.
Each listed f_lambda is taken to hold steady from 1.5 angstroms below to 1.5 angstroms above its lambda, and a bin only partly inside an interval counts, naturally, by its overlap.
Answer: -4.7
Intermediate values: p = 10.9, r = 6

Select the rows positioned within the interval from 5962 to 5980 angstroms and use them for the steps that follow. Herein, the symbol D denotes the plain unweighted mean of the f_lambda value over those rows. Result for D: 14.1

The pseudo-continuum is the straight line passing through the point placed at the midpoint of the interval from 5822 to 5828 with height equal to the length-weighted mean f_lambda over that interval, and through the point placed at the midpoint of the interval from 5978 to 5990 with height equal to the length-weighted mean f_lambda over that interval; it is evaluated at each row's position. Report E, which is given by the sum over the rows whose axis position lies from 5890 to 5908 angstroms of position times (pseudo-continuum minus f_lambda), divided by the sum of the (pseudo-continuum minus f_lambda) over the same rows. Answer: 5895.3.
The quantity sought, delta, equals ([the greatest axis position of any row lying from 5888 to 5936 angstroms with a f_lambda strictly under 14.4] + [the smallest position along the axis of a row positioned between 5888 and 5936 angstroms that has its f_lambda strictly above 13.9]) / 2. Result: 5920.5 angstroms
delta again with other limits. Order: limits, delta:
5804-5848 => 5821.5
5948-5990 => 5965.5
